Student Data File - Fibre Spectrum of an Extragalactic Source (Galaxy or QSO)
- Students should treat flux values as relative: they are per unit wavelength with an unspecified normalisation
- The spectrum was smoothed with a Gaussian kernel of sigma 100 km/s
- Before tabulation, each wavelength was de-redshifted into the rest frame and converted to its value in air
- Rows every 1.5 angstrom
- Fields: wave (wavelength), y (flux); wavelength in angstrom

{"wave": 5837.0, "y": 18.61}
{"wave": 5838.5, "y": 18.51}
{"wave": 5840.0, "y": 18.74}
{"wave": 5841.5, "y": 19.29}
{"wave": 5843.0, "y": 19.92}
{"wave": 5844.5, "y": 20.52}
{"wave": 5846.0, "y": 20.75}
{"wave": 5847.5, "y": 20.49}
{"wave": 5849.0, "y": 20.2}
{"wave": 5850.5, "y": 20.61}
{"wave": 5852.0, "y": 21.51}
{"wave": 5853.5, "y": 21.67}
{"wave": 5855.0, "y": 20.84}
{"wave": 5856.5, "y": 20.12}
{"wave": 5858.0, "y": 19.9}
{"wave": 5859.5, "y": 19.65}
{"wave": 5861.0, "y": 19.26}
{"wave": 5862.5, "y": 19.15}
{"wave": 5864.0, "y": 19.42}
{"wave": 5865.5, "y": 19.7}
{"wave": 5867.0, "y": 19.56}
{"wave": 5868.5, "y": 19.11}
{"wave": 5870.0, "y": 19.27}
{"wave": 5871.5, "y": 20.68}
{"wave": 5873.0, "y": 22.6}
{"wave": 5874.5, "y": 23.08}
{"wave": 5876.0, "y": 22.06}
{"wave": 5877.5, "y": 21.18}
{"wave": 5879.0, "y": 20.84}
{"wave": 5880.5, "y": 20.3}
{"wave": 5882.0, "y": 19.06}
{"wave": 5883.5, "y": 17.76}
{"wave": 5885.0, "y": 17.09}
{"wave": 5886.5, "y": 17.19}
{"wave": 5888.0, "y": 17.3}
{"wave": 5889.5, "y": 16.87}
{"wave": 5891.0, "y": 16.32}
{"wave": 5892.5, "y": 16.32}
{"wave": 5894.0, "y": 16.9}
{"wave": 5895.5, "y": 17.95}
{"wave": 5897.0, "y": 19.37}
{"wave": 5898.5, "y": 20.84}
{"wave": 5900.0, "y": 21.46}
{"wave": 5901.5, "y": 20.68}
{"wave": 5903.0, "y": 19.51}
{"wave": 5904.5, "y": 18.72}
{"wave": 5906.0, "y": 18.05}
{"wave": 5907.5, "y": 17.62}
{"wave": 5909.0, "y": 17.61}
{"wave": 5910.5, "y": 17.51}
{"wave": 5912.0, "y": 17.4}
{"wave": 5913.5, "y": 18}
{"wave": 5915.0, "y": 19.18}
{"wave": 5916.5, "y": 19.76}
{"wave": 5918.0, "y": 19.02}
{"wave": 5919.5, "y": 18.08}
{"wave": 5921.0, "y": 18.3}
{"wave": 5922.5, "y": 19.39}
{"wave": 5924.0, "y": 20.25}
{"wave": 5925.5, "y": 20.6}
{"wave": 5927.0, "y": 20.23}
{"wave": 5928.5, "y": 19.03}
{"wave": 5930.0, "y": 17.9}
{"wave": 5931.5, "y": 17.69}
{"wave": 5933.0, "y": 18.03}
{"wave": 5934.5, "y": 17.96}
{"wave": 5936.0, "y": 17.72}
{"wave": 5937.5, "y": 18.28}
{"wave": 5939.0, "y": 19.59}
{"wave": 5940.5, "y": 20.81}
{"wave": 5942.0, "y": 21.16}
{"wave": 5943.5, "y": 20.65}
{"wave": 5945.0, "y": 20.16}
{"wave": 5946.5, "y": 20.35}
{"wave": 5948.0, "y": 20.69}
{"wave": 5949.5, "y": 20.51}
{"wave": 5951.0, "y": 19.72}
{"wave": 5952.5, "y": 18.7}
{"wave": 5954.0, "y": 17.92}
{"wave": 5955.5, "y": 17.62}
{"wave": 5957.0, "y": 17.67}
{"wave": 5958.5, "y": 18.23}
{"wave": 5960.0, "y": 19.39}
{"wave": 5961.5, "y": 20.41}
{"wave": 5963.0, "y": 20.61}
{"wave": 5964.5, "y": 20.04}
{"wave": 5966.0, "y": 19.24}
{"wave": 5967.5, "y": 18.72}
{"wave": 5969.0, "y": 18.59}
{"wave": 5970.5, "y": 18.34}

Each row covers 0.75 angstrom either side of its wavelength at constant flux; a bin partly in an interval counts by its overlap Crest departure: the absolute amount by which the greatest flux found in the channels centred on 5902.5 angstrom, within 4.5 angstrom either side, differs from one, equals 20.5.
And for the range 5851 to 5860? 20.7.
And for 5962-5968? 19.6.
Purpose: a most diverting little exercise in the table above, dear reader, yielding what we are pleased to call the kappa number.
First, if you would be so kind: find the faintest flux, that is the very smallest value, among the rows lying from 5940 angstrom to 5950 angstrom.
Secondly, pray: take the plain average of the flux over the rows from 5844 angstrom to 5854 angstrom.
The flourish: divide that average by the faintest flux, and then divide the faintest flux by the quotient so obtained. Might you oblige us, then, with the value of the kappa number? 19.5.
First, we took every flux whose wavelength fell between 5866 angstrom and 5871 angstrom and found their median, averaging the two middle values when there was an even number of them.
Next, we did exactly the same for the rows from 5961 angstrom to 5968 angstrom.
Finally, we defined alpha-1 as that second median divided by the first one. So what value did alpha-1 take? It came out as 1.04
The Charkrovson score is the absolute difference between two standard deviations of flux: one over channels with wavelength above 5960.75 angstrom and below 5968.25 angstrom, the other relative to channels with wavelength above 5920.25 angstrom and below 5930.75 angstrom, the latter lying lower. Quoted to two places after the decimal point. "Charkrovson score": 0.24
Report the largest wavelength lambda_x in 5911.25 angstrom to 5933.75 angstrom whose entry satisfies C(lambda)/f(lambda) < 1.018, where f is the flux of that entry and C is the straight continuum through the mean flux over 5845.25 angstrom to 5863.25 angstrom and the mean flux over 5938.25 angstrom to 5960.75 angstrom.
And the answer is 5927.0 angstrom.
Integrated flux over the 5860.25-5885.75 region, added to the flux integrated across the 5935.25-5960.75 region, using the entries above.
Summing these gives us 1004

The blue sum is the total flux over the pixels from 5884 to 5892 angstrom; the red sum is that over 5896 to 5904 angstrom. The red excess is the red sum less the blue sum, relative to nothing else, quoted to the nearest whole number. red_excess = 17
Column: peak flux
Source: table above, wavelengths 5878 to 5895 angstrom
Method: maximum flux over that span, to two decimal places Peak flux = 20.84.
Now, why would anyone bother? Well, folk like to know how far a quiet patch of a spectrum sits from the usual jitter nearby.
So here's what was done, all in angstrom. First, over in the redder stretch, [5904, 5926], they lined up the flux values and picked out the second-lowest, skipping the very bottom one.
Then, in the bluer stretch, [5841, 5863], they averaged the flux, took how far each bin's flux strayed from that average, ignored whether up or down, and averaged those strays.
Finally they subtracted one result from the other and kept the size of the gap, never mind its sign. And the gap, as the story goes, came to 16.9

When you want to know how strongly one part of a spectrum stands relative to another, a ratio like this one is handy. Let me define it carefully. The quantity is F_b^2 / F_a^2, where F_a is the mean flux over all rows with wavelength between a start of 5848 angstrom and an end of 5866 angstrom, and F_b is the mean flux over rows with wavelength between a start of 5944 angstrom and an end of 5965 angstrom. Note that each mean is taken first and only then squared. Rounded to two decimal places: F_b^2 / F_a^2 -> 0.93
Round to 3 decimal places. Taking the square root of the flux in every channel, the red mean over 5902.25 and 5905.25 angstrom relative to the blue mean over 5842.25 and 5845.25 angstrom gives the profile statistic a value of 0.972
